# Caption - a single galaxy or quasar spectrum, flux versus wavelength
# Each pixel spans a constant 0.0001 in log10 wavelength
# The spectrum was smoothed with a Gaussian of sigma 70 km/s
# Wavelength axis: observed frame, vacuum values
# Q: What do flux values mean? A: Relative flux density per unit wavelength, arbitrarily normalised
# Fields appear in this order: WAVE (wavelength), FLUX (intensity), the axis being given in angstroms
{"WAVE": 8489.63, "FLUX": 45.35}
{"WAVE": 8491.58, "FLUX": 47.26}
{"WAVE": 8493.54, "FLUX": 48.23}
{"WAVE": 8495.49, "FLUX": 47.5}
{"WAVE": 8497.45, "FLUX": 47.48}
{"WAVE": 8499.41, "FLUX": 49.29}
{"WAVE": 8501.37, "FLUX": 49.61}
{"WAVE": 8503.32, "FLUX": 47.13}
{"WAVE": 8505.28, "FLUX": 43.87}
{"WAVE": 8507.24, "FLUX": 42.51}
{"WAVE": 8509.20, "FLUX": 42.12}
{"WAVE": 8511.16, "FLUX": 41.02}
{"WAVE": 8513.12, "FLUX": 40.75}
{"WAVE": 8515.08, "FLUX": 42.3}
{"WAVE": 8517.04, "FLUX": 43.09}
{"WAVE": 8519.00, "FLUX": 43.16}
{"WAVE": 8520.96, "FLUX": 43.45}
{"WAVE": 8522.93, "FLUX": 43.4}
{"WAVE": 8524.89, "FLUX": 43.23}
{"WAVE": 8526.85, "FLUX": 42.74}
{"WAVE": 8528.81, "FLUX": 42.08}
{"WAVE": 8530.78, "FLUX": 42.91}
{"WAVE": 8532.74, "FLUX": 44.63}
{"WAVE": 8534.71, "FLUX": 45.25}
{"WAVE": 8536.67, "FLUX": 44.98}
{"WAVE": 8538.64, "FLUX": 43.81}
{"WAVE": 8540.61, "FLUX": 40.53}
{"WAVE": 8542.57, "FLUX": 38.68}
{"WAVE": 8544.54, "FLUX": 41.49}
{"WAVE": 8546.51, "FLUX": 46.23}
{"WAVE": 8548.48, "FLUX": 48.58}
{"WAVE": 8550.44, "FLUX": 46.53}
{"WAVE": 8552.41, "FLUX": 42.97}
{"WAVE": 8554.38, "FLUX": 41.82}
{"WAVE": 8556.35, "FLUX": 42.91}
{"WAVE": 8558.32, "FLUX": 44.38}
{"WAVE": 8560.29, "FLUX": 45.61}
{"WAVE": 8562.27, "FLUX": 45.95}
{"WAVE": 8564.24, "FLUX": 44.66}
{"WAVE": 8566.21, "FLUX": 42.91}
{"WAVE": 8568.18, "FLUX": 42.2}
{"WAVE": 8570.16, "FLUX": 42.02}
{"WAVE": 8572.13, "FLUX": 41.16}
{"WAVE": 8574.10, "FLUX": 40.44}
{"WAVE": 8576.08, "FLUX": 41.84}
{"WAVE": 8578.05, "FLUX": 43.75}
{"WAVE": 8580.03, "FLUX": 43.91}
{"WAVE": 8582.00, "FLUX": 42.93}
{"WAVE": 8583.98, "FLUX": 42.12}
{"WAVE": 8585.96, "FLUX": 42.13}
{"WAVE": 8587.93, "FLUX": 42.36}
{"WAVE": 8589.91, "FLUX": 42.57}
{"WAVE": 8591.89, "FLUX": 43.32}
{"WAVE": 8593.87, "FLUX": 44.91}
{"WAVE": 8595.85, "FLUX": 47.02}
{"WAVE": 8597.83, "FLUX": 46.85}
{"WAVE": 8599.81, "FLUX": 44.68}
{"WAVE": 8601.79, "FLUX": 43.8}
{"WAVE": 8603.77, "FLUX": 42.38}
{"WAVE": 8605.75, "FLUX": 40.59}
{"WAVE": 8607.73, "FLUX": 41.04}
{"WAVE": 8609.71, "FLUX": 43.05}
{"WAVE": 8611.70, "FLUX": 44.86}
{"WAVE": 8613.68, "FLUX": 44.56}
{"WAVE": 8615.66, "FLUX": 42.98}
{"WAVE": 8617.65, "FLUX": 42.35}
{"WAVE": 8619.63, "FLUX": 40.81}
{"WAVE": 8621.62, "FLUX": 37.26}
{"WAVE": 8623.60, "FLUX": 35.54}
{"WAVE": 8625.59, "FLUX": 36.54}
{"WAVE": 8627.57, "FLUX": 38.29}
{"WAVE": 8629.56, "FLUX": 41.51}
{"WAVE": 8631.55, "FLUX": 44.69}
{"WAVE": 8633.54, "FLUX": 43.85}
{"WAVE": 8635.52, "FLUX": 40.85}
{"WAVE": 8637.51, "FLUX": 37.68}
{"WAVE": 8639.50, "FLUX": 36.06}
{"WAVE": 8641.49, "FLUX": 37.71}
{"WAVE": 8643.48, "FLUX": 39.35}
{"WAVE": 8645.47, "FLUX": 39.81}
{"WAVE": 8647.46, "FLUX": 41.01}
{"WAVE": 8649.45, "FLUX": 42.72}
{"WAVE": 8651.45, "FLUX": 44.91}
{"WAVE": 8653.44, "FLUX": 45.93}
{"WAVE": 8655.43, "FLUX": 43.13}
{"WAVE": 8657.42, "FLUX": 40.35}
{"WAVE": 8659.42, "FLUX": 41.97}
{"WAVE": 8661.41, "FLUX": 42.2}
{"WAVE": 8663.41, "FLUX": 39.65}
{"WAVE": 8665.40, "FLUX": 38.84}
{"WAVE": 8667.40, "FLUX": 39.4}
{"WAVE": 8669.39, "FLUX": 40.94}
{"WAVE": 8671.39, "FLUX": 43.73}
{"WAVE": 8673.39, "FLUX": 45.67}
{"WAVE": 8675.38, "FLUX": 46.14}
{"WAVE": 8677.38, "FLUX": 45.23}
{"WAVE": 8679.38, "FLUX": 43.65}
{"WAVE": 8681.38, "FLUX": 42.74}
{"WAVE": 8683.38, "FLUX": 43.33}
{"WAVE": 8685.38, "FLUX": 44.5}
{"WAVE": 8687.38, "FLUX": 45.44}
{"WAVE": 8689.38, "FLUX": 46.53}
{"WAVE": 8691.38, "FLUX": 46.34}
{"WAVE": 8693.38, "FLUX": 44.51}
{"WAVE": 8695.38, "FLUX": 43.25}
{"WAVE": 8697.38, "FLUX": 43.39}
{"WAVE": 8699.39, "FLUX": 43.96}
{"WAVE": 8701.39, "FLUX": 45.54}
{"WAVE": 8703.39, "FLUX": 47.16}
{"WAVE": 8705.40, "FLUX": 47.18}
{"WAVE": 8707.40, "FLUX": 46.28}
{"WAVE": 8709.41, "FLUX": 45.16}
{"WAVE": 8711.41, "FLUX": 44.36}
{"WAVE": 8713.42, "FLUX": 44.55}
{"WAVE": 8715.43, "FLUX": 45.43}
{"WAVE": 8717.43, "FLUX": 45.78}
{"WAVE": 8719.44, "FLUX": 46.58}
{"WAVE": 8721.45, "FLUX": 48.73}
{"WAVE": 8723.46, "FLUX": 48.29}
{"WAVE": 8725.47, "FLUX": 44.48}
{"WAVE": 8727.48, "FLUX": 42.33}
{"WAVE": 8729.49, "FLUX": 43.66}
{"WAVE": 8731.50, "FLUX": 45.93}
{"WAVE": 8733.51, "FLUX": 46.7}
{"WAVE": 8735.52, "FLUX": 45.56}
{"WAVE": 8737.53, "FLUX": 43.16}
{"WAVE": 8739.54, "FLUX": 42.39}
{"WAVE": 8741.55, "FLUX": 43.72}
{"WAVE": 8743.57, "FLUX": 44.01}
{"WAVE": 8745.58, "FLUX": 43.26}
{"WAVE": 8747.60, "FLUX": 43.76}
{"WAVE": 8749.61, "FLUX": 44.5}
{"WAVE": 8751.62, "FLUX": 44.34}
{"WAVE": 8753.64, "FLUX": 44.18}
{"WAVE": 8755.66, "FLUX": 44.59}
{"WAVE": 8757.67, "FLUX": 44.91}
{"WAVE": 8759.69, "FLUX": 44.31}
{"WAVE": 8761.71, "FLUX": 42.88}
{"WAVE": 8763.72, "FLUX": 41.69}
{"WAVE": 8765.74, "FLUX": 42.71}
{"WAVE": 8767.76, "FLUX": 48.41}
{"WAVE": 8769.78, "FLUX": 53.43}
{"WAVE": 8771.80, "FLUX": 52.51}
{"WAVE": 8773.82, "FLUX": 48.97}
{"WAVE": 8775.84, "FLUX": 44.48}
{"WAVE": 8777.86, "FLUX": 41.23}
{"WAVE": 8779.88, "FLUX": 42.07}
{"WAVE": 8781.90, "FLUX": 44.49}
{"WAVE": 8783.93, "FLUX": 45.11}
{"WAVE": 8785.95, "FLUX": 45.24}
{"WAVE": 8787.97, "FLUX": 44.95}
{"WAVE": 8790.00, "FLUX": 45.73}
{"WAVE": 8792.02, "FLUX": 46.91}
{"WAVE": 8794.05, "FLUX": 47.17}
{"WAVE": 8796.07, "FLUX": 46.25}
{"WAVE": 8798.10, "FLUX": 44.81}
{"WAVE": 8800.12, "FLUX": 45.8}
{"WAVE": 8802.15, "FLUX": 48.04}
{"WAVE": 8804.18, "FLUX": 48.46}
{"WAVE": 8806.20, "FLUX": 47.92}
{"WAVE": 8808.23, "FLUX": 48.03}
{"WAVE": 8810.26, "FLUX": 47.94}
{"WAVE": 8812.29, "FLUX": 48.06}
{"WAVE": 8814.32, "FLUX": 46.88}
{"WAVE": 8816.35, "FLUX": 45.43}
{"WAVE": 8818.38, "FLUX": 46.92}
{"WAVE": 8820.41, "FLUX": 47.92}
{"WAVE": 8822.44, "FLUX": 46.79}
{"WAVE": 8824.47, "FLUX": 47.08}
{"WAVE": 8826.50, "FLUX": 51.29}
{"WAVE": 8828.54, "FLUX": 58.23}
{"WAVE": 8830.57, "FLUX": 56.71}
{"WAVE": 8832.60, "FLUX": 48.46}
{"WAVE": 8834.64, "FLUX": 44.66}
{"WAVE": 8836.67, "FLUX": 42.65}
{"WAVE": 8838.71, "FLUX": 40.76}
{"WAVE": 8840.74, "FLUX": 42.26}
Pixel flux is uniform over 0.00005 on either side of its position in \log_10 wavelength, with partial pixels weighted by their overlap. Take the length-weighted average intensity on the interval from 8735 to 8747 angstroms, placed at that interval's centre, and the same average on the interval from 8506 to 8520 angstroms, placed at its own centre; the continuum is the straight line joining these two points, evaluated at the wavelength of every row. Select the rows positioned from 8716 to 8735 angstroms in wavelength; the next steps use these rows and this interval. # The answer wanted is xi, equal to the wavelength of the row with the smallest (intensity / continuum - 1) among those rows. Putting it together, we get 8727.48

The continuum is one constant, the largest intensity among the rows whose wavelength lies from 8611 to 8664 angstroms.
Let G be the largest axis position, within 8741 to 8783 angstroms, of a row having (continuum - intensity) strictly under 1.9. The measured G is 8781.90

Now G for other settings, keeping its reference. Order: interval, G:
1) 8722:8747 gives 8735.52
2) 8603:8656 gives 8653.44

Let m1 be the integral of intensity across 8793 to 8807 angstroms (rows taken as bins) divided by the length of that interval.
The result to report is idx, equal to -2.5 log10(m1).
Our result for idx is -4.18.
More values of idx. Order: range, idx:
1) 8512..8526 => -4.08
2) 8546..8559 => -4.13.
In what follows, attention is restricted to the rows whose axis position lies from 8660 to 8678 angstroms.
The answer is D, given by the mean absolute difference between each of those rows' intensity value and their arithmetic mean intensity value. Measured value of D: 2.5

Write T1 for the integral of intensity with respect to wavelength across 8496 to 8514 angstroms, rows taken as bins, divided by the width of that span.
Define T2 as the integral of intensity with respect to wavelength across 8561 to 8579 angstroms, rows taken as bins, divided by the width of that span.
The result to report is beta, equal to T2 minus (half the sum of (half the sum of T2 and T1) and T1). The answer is -2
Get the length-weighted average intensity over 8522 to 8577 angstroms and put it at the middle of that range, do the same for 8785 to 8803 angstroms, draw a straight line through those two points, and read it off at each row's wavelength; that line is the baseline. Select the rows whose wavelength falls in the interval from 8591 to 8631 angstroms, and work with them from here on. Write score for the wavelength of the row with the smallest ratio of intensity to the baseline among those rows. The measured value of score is 8623.60 angstroms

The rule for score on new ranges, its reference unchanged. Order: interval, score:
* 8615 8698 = 8623.60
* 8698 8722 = 8699.39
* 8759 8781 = 8777.86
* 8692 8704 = 8695.38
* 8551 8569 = 8554.38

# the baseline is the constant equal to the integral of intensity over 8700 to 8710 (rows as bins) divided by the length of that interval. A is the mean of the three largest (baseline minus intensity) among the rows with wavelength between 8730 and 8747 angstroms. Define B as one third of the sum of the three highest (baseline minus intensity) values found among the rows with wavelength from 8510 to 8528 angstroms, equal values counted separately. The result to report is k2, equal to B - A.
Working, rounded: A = 3.3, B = 4.9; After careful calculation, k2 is 2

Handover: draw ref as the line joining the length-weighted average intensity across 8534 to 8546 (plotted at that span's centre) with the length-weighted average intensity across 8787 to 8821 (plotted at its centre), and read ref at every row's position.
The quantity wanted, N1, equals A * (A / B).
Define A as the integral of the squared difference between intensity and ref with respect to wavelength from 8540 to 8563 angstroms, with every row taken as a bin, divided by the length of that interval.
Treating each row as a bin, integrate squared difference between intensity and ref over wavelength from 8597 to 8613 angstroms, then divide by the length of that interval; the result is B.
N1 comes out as 19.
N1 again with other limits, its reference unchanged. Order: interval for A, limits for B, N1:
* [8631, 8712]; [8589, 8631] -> 7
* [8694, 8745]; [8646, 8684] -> 1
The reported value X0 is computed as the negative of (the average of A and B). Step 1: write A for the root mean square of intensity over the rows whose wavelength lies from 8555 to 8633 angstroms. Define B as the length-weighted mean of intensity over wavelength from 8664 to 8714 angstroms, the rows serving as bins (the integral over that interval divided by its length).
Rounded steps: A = 42.7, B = 44.3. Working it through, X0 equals -43.5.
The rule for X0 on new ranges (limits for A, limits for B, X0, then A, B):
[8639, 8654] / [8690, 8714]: -43.1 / 41.1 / 45.2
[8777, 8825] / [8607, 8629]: -43.5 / 46.3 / 40.7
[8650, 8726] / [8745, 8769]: -44.3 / 44.4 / 44.2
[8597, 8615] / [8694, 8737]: -44.5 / 43.6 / 45.4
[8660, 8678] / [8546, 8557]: -43.7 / 42.5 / 44.9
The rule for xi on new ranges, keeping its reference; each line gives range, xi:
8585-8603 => 8585.96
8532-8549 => 8542.57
